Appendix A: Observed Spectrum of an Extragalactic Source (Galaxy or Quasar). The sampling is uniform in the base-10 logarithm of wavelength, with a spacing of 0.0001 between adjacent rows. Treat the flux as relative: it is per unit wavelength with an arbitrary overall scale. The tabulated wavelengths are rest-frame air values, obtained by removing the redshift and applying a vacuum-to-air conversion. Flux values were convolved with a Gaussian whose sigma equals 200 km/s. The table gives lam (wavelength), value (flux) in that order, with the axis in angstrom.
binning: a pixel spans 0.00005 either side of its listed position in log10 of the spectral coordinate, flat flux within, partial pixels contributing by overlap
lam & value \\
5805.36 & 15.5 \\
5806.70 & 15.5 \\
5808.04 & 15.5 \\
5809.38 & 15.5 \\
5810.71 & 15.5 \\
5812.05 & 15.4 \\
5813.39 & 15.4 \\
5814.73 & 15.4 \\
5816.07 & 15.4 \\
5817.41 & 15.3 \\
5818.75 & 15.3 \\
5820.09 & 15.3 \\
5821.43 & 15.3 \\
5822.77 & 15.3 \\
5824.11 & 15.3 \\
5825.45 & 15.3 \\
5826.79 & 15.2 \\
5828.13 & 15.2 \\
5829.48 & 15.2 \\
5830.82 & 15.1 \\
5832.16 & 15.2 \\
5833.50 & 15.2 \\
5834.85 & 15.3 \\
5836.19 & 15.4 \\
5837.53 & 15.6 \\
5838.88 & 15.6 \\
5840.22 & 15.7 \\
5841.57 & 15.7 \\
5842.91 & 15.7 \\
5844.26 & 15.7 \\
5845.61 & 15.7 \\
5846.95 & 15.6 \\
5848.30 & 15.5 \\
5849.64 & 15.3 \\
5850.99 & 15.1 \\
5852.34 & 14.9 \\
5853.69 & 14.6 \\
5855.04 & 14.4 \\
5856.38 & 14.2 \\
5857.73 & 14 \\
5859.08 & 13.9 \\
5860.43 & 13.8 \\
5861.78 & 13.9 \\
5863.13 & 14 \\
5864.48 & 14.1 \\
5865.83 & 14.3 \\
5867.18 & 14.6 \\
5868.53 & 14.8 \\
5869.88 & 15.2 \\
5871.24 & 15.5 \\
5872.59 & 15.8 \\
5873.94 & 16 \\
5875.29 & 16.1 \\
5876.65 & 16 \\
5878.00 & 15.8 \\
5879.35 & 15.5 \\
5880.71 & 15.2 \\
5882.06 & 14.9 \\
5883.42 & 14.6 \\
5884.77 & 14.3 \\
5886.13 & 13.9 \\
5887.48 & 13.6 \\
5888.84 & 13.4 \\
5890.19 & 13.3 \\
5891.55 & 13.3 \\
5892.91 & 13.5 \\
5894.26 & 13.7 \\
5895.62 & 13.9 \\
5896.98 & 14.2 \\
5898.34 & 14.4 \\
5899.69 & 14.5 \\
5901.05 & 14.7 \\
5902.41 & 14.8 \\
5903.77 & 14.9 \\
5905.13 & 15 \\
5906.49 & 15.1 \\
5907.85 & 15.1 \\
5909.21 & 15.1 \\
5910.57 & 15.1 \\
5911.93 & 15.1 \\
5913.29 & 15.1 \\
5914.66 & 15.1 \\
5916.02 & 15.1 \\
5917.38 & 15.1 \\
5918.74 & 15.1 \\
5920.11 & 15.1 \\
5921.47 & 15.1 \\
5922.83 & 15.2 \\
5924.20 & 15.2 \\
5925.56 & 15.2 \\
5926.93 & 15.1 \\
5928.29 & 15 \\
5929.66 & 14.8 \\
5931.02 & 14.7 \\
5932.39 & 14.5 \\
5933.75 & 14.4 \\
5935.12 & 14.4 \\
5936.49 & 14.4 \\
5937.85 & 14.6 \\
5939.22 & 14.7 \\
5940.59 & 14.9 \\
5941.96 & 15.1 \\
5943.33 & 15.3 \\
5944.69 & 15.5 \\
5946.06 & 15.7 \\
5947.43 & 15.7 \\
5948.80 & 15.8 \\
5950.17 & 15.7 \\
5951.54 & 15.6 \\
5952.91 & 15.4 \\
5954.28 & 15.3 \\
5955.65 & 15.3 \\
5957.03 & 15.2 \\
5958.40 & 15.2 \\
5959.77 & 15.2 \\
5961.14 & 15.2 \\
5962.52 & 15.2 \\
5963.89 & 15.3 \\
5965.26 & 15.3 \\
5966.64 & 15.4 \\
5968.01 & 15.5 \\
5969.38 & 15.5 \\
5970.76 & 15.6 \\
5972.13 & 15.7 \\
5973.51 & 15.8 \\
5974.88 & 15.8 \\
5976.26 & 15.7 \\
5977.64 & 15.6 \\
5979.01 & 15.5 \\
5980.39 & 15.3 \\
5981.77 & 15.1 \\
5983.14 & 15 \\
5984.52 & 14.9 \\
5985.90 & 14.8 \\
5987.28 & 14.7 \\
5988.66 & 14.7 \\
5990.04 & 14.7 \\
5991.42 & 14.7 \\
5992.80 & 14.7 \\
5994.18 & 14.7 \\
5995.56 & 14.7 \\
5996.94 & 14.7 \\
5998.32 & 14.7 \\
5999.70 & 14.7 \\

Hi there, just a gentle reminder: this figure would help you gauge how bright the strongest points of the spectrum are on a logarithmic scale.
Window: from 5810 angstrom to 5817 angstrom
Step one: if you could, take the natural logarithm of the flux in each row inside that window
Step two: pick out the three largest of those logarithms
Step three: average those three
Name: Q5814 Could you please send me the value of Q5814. 2.74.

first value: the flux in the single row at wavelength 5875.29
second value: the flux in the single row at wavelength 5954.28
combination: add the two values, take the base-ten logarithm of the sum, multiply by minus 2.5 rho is -3.742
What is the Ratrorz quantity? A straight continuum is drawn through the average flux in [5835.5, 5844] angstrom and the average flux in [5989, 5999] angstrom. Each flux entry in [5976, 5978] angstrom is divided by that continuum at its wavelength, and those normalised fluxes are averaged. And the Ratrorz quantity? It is 1.06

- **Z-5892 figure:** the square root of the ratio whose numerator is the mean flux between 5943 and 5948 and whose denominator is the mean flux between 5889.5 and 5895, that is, 1.08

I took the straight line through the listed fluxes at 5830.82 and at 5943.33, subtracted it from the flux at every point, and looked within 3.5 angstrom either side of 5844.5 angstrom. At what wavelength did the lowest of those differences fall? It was 5846.95 angstrom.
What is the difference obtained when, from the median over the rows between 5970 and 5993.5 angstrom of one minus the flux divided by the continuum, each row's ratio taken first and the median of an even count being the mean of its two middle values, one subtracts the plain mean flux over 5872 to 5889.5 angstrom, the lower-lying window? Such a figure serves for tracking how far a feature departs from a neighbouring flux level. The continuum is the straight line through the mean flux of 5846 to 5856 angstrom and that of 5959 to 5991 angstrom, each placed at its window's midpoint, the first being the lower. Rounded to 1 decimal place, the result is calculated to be -15.0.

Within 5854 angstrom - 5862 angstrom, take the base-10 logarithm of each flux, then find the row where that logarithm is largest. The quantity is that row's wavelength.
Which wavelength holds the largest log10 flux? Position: 5855.04 angstrom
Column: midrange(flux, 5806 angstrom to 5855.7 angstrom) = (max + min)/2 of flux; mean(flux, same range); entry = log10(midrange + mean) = 1.483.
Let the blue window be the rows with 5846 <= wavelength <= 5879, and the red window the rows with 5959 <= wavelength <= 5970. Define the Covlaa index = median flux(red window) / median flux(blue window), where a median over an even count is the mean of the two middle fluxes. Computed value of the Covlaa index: 1.03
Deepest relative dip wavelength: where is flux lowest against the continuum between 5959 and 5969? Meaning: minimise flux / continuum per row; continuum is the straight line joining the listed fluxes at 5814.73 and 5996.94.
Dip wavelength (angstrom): 5959.77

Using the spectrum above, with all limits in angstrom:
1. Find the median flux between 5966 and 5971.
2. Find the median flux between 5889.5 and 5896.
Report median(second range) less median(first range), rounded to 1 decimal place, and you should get -2.0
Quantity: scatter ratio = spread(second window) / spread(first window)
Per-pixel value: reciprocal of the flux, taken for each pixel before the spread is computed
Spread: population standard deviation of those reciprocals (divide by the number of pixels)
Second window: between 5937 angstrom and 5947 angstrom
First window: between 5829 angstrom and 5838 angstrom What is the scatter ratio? 2.52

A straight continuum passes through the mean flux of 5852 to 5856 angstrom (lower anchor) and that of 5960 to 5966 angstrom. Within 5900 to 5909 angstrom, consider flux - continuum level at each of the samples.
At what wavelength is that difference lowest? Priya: 5901.05 angstrom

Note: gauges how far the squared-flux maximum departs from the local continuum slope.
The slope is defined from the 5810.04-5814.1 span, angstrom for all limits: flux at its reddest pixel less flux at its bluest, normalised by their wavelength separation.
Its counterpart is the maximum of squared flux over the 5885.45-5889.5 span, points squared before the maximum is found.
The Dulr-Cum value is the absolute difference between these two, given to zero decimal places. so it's 193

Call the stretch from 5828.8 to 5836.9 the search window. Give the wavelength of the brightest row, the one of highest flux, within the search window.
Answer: 5836.19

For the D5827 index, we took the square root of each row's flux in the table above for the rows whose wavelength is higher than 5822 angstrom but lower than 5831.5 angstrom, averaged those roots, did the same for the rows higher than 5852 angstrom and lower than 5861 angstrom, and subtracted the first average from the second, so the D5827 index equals -0.13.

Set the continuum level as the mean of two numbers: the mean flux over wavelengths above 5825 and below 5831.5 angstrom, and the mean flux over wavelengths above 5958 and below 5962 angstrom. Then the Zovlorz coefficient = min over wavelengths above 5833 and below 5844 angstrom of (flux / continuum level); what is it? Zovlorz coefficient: 1.00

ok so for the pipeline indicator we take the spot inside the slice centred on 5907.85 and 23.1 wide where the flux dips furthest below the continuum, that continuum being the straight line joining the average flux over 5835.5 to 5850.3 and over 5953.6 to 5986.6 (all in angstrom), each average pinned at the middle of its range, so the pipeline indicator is 5896.98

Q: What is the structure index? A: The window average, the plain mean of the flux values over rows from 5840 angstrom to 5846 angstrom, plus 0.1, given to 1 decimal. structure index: 15.8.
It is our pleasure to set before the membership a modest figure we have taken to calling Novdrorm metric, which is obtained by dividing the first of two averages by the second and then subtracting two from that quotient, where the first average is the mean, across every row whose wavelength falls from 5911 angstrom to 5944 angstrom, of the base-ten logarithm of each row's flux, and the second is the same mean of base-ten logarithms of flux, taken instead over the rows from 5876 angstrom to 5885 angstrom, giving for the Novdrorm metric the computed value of -1.01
